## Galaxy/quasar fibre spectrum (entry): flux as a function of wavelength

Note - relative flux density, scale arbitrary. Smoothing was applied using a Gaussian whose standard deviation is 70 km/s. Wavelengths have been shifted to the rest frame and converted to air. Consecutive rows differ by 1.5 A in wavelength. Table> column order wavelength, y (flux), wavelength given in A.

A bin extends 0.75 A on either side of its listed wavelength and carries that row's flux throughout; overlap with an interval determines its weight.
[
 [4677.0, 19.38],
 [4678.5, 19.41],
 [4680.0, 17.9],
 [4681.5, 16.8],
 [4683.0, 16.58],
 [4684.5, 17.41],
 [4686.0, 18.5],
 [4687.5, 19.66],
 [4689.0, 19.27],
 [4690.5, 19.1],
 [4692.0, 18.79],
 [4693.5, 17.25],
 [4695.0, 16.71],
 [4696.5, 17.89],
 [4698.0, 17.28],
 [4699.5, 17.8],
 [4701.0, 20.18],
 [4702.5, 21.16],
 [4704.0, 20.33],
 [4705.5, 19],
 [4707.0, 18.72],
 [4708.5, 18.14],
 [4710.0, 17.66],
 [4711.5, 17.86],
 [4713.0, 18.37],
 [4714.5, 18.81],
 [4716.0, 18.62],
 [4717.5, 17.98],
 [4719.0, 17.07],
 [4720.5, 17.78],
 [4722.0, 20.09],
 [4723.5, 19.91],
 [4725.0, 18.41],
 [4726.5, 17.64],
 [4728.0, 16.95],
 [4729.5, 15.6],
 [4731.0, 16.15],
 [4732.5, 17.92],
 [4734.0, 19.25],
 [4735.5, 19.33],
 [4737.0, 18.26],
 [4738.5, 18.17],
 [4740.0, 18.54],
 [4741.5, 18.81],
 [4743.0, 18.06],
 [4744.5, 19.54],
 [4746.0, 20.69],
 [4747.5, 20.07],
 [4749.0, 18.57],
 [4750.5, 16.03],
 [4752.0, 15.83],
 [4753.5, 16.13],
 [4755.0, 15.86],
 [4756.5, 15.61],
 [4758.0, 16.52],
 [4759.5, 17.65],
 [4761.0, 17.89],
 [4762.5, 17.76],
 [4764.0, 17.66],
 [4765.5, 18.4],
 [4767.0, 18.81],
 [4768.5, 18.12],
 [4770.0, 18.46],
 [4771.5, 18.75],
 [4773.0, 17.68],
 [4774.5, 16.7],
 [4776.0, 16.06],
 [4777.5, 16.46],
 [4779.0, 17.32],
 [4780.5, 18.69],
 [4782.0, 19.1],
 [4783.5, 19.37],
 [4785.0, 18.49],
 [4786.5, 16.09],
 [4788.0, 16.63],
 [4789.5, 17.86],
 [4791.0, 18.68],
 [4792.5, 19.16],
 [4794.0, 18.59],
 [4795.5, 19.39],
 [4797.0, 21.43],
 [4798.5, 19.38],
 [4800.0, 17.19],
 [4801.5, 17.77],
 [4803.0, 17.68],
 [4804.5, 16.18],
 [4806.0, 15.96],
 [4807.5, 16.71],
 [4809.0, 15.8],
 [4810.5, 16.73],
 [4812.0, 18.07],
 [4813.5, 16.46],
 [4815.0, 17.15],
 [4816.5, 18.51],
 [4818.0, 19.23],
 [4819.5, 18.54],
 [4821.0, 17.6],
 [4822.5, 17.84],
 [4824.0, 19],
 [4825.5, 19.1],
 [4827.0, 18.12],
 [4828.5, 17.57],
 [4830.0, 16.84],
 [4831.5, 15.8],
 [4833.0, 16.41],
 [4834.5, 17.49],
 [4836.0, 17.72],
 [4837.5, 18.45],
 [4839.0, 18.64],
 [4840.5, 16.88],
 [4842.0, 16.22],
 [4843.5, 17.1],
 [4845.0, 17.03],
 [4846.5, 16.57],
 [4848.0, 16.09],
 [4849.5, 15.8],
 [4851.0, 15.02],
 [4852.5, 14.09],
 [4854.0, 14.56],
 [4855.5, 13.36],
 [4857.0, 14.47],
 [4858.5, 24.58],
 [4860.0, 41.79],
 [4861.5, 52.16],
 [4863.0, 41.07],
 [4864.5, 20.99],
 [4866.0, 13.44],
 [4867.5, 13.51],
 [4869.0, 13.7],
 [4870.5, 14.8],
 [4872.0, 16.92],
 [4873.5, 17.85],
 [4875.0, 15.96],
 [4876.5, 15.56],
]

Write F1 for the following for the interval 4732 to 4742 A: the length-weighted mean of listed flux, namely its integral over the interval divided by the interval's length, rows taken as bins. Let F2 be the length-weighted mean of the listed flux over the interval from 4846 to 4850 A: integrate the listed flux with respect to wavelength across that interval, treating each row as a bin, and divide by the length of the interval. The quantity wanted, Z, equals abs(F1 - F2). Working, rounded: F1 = 18.6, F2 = 16.1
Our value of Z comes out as 2.47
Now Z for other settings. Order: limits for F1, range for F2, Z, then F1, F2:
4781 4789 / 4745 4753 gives 0.26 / 18.0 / 18.2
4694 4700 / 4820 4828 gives 0.92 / 17.4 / 18.3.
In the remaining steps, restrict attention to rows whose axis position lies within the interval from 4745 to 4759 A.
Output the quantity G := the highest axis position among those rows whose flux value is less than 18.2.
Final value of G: 4758.0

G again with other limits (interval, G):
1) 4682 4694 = 4693.5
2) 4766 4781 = 4779.0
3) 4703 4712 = 4711.5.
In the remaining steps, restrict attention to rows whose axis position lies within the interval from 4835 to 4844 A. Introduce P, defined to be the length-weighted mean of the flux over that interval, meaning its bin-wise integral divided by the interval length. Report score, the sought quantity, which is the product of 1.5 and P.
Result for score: 26.3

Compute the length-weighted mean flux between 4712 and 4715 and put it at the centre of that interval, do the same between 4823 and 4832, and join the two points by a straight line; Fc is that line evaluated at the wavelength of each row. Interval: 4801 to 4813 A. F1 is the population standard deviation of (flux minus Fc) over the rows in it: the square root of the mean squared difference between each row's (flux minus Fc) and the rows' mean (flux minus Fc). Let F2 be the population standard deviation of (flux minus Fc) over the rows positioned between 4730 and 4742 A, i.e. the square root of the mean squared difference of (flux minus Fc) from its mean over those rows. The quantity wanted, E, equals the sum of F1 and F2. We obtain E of 1.8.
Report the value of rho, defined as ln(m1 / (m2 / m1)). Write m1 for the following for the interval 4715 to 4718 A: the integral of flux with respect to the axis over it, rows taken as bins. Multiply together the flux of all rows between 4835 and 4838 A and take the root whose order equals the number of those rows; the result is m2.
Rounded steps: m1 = 55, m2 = 18.1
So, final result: 5.12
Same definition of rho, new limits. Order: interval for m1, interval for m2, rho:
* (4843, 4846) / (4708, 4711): 4.98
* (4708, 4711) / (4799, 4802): 5.10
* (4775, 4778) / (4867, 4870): 5.17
